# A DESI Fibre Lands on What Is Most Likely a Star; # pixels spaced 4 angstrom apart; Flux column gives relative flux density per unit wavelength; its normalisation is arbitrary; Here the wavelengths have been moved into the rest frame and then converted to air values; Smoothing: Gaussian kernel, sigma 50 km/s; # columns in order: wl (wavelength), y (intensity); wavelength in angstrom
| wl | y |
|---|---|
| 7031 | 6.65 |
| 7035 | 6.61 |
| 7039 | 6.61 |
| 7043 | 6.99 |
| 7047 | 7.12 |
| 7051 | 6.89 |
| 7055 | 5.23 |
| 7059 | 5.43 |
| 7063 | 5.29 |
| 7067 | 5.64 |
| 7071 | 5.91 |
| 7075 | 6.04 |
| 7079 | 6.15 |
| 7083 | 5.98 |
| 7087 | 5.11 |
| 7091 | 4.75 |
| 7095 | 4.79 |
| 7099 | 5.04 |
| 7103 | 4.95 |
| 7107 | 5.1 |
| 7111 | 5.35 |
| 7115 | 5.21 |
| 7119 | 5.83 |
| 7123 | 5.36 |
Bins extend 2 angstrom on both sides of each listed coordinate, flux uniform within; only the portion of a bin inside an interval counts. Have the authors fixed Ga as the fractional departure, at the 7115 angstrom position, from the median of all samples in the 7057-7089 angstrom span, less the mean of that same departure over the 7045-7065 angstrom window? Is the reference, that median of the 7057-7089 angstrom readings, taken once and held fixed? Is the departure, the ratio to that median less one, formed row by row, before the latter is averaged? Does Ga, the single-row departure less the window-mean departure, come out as -0.14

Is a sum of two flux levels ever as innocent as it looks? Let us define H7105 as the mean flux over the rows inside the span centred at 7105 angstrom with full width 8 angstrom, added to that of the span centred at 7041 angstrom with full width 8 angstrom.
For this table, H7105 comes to 11.8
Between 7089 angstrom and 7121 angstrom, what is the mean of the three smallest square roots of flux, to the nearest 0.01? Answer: 2.20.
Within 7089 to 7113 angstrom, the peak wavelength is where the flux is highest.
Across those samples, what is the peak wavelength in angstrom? 7111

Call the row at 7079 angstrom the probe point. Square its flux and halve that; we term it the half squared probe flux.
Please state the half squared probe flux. 19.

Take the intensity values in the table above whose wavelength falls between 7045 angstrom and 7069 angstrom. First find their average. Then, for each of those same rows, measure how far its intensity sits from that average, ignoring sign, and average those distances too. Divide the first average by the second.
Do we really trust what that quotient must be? 8.3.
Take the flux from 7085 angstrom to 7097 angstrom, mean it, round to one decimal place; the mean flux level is 4.9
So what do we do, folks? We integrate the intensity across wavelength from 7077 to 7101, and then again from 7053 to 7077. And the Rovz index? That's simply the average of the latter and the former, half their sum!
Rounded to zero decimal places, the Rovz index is 131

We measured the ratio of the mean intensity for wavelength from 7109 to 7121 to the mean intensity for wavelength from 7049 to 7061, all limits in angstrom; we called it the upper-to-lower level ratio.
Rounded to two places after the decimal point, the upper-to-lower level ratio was 0.93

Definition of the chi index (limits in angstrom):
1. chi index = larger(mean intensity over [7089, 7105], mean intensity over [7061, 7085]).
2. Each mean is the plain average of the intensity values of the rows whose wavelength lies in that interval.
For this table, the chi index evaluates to 5.8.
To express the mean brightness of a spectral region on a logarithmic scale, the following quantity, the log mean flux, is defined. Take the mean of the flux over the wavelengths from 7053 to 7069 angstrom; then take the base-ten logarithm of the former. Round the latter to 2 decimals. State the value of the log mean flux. 0.73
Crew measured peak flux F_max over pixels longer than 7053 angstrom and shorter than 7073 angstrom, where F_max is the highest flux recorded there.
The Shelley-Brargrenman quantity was 5.91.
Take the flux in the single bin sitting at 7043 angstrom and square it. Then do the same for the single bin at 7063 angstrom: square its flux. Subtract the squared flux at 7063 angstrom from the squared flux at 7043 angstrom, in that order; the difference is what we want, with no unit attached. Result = 21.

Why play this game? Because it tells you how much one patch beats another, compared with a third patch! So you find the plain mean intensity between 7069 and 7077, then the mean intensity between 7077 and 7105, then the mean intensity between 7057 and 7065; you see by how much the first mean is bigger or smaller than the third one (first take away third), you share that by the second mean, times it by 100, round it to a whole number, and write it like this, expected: 12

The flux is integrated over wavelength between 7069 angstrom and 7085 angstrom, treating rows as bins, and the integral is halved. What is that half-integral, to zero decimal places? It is 48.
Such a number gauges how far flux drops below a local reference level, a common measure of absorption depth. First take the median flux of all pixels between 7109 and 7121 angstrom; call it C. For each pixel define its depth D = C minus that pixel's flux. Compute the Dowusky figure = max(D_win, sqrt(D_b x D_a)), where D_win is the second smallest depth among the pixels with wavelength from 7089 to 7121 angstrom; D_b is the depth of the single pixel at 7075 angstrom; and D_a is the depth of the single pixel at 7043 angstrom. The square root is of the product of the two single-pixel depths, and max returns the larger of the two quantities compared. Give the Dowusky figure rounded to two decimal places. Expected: 1.06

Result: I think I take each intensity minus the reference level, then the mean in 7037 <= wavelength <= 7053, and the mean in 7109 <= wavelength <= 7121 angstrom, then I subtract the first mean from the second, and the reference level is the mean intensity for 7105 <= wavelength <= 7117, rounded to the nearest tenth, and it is -1.4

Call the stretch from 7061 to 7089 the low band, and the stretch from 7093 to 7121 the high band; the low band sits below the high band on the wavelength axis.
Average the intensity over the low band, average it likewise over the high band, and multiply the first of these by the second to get 30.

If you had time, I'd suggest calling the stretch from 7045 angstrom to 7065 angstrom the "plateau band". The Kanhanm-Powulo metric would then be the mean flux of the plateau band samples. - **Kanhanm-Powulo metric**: 5.99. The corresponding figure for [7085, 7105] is 4.93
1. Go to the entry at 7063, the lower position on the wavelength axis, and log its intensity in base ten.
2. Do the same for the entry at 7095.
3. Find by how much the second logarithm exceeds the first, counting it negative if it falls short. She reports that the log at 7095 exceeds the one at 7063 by -0.043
